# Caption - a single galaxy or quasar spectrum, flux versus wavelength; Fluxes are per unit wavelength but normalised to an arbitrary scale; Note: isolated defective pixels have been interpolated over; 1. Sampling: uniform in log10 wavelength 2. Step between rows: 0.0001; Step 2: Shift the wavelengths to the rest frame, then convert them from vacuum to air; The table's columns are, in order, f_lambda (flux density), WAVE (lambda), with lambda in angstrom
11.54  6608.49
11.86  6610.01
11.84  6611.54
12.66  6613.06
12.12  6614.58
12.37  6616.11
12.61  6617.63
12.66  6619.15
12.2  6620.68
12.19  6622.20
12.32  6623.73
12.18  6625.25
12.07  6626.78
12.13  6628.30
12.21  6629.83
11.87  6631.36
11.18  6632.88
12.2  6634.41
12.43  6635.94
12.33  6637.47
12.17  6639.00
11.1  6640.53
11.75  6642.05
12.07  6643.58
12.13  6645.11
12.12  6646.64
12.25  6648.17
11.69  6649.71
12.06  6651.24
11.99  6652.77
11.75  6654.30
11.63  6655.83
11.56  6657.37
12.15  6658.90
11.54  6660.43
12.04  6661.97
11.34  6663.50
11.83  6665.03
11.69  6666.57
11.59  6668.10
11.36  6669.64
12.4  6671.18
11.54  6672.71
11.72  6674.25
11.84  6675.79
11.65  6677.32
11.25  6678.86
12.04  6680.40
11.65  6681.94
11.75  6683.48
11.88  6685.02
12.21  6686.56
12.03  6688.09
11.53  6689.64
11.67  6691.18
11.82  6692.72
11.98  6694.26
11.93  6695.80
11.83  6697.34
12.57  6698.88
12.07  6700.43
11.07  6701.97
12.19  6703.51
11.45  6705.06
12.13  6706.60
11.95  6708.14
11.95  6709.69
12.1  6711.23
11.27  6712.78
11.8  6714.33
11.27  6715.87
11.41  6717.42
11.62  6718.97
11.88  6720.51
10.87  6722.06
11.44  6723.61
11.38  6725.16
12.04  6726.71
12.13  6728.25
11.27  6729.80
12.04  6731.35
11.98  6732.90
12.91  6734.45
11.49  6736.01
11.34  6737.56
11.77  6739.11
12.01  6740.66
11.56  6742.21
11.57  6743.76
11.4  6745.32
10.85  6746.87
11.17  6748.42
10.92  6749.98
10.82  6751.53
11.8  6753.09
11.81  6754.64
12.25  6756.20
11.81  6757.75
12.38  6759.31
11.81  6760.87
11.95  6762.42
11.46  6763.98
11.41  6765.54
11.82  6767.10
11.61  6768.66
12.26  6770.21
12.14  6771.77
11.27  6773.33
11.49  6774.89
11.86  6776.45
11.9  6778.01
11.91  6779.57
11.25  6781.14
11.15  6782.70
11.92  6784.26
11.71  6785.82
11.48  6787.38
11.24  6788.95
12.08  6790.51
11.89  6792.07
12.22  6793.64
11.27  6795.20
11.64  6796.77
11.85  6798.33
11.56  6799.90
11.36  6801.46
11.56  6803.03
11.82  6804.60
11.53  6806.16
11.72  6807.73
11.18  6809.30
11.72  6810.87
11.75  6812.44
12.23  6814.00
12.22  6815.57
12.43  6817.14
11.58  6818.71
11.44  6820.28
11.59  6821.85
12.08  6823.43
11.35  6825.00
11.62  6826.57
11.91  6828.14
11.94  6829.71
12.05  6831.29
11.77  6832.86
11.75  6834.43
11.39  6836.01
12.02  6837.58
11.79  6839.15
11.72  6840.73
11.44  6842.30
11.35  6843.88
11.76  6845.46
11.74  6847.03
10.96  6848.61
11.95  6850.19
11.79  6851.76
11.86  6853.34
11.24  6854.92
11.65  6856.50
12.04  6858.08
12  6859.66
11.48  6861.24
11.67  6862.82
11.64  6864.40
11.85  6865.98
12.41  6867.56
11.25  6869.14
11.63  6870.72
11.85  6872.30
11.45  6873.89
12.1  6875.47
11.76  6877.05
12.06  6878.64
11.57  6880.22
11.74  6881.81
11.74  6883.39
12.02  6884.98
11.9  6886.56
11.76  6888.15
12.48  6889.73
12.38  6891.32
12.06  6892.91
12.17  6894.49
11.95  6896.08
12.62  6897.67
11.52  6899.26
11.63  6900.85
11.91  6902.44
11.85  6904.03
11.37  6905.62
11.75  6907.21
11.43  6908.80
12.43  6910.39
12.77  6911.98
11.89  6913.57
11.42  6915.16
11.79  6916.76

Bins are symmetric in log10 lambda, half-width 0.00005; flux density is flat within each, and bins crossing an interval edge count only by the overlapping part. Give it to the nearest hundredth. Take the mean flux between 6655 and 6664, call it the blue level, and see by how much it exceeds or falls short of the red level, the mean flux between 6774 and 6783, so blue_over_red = 0.12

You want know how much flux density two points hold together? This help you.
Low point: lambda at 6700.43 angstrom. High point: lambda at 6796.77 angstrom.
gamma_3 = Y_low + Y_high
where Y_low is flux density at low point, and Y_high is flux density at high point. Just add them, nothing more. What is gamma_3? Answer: 23.7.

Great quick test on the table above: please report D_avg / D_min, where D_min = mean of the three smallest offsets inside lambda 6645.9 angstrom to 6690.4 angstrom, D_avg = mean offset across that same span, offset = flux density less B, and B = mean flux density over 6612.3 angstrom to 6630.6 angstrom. 0.52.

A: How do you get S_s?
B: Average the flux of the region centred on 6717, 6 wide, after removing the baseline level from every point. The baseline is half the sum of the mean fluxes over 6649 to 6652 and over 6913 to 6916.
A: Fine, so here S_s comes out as -0.2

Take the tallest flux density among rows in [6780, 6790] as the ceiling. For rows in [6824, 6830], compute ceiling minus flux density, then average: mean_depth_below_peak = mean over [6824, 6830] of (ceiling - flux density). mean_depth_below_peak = 0.2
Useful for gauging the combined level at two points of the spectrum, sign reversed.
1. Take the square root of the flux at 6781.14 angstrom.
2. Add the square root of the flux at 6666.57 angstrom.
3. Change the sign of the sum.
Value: -6.77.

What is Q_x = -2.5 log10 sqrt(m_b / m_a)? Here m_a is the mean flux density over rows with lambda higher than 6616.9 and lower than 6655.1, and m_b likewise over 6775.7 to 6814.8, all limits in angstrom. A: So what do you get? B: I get 0.018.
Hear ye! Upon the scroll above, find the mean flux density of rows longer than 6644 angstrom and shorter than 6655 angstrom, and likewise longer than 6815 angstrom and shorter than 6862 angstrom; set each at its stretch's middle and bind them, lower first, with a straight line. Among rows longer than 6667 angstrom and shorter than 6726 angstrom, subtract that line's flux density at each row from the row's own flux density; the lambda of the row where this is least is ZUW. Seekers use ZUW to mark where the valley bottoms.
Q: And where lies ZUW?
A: 6722.06 angstrom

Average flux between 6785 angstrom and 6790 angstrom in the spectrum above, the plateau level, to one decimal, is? 11.5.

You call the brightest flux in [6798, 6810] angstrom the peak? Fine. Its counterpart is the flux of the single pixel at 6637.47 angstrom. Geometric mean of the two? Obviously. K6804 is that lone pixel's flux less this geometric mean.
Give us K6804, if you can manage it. 0.24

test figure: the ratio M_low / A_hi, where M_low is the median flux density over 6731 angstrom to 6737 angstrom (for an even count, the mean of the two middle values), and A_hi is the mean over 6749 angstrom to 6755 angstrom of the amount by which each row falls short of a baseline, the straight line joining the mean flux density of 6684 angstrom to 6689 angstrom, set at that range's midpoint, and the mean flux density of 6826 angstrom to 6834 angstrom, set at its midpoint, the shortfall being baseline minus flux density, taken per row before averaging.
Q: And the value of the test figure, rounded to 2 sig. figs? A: 19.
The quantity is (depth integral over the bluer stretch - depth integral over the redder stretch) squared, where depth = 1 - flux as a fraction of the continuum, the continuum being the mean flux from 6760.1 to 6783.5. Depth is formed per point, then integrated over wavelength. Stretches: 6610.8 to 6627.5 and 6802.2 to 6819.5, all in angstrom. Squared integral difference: 0.50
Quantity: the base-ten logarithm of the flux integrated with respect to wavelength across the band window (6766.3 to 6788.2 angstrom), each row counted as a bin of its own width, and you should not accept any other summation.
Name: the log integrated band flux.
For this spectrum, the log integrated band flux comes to 2.4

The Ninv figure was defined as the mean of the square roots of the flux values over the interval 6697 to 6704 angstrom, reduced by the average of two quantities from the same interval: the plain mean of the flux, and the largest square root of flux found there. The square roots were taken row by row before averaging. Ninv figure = -4.29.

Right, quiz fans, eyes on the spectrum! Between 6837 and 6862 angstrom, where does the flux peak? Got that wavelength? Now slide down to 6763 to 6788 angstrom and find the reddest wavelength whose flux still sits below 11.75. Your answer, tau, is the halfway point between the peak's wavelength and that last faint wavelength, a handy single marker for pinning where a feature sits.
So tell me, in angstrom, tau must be 6822.7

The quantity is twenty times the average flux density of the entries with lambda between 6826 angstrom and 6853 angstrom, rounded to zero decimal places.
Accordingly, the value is 234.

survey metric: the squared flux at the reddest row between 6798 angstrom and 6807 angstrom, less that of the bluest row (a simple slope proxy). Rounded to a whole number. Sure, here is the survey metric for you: -7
